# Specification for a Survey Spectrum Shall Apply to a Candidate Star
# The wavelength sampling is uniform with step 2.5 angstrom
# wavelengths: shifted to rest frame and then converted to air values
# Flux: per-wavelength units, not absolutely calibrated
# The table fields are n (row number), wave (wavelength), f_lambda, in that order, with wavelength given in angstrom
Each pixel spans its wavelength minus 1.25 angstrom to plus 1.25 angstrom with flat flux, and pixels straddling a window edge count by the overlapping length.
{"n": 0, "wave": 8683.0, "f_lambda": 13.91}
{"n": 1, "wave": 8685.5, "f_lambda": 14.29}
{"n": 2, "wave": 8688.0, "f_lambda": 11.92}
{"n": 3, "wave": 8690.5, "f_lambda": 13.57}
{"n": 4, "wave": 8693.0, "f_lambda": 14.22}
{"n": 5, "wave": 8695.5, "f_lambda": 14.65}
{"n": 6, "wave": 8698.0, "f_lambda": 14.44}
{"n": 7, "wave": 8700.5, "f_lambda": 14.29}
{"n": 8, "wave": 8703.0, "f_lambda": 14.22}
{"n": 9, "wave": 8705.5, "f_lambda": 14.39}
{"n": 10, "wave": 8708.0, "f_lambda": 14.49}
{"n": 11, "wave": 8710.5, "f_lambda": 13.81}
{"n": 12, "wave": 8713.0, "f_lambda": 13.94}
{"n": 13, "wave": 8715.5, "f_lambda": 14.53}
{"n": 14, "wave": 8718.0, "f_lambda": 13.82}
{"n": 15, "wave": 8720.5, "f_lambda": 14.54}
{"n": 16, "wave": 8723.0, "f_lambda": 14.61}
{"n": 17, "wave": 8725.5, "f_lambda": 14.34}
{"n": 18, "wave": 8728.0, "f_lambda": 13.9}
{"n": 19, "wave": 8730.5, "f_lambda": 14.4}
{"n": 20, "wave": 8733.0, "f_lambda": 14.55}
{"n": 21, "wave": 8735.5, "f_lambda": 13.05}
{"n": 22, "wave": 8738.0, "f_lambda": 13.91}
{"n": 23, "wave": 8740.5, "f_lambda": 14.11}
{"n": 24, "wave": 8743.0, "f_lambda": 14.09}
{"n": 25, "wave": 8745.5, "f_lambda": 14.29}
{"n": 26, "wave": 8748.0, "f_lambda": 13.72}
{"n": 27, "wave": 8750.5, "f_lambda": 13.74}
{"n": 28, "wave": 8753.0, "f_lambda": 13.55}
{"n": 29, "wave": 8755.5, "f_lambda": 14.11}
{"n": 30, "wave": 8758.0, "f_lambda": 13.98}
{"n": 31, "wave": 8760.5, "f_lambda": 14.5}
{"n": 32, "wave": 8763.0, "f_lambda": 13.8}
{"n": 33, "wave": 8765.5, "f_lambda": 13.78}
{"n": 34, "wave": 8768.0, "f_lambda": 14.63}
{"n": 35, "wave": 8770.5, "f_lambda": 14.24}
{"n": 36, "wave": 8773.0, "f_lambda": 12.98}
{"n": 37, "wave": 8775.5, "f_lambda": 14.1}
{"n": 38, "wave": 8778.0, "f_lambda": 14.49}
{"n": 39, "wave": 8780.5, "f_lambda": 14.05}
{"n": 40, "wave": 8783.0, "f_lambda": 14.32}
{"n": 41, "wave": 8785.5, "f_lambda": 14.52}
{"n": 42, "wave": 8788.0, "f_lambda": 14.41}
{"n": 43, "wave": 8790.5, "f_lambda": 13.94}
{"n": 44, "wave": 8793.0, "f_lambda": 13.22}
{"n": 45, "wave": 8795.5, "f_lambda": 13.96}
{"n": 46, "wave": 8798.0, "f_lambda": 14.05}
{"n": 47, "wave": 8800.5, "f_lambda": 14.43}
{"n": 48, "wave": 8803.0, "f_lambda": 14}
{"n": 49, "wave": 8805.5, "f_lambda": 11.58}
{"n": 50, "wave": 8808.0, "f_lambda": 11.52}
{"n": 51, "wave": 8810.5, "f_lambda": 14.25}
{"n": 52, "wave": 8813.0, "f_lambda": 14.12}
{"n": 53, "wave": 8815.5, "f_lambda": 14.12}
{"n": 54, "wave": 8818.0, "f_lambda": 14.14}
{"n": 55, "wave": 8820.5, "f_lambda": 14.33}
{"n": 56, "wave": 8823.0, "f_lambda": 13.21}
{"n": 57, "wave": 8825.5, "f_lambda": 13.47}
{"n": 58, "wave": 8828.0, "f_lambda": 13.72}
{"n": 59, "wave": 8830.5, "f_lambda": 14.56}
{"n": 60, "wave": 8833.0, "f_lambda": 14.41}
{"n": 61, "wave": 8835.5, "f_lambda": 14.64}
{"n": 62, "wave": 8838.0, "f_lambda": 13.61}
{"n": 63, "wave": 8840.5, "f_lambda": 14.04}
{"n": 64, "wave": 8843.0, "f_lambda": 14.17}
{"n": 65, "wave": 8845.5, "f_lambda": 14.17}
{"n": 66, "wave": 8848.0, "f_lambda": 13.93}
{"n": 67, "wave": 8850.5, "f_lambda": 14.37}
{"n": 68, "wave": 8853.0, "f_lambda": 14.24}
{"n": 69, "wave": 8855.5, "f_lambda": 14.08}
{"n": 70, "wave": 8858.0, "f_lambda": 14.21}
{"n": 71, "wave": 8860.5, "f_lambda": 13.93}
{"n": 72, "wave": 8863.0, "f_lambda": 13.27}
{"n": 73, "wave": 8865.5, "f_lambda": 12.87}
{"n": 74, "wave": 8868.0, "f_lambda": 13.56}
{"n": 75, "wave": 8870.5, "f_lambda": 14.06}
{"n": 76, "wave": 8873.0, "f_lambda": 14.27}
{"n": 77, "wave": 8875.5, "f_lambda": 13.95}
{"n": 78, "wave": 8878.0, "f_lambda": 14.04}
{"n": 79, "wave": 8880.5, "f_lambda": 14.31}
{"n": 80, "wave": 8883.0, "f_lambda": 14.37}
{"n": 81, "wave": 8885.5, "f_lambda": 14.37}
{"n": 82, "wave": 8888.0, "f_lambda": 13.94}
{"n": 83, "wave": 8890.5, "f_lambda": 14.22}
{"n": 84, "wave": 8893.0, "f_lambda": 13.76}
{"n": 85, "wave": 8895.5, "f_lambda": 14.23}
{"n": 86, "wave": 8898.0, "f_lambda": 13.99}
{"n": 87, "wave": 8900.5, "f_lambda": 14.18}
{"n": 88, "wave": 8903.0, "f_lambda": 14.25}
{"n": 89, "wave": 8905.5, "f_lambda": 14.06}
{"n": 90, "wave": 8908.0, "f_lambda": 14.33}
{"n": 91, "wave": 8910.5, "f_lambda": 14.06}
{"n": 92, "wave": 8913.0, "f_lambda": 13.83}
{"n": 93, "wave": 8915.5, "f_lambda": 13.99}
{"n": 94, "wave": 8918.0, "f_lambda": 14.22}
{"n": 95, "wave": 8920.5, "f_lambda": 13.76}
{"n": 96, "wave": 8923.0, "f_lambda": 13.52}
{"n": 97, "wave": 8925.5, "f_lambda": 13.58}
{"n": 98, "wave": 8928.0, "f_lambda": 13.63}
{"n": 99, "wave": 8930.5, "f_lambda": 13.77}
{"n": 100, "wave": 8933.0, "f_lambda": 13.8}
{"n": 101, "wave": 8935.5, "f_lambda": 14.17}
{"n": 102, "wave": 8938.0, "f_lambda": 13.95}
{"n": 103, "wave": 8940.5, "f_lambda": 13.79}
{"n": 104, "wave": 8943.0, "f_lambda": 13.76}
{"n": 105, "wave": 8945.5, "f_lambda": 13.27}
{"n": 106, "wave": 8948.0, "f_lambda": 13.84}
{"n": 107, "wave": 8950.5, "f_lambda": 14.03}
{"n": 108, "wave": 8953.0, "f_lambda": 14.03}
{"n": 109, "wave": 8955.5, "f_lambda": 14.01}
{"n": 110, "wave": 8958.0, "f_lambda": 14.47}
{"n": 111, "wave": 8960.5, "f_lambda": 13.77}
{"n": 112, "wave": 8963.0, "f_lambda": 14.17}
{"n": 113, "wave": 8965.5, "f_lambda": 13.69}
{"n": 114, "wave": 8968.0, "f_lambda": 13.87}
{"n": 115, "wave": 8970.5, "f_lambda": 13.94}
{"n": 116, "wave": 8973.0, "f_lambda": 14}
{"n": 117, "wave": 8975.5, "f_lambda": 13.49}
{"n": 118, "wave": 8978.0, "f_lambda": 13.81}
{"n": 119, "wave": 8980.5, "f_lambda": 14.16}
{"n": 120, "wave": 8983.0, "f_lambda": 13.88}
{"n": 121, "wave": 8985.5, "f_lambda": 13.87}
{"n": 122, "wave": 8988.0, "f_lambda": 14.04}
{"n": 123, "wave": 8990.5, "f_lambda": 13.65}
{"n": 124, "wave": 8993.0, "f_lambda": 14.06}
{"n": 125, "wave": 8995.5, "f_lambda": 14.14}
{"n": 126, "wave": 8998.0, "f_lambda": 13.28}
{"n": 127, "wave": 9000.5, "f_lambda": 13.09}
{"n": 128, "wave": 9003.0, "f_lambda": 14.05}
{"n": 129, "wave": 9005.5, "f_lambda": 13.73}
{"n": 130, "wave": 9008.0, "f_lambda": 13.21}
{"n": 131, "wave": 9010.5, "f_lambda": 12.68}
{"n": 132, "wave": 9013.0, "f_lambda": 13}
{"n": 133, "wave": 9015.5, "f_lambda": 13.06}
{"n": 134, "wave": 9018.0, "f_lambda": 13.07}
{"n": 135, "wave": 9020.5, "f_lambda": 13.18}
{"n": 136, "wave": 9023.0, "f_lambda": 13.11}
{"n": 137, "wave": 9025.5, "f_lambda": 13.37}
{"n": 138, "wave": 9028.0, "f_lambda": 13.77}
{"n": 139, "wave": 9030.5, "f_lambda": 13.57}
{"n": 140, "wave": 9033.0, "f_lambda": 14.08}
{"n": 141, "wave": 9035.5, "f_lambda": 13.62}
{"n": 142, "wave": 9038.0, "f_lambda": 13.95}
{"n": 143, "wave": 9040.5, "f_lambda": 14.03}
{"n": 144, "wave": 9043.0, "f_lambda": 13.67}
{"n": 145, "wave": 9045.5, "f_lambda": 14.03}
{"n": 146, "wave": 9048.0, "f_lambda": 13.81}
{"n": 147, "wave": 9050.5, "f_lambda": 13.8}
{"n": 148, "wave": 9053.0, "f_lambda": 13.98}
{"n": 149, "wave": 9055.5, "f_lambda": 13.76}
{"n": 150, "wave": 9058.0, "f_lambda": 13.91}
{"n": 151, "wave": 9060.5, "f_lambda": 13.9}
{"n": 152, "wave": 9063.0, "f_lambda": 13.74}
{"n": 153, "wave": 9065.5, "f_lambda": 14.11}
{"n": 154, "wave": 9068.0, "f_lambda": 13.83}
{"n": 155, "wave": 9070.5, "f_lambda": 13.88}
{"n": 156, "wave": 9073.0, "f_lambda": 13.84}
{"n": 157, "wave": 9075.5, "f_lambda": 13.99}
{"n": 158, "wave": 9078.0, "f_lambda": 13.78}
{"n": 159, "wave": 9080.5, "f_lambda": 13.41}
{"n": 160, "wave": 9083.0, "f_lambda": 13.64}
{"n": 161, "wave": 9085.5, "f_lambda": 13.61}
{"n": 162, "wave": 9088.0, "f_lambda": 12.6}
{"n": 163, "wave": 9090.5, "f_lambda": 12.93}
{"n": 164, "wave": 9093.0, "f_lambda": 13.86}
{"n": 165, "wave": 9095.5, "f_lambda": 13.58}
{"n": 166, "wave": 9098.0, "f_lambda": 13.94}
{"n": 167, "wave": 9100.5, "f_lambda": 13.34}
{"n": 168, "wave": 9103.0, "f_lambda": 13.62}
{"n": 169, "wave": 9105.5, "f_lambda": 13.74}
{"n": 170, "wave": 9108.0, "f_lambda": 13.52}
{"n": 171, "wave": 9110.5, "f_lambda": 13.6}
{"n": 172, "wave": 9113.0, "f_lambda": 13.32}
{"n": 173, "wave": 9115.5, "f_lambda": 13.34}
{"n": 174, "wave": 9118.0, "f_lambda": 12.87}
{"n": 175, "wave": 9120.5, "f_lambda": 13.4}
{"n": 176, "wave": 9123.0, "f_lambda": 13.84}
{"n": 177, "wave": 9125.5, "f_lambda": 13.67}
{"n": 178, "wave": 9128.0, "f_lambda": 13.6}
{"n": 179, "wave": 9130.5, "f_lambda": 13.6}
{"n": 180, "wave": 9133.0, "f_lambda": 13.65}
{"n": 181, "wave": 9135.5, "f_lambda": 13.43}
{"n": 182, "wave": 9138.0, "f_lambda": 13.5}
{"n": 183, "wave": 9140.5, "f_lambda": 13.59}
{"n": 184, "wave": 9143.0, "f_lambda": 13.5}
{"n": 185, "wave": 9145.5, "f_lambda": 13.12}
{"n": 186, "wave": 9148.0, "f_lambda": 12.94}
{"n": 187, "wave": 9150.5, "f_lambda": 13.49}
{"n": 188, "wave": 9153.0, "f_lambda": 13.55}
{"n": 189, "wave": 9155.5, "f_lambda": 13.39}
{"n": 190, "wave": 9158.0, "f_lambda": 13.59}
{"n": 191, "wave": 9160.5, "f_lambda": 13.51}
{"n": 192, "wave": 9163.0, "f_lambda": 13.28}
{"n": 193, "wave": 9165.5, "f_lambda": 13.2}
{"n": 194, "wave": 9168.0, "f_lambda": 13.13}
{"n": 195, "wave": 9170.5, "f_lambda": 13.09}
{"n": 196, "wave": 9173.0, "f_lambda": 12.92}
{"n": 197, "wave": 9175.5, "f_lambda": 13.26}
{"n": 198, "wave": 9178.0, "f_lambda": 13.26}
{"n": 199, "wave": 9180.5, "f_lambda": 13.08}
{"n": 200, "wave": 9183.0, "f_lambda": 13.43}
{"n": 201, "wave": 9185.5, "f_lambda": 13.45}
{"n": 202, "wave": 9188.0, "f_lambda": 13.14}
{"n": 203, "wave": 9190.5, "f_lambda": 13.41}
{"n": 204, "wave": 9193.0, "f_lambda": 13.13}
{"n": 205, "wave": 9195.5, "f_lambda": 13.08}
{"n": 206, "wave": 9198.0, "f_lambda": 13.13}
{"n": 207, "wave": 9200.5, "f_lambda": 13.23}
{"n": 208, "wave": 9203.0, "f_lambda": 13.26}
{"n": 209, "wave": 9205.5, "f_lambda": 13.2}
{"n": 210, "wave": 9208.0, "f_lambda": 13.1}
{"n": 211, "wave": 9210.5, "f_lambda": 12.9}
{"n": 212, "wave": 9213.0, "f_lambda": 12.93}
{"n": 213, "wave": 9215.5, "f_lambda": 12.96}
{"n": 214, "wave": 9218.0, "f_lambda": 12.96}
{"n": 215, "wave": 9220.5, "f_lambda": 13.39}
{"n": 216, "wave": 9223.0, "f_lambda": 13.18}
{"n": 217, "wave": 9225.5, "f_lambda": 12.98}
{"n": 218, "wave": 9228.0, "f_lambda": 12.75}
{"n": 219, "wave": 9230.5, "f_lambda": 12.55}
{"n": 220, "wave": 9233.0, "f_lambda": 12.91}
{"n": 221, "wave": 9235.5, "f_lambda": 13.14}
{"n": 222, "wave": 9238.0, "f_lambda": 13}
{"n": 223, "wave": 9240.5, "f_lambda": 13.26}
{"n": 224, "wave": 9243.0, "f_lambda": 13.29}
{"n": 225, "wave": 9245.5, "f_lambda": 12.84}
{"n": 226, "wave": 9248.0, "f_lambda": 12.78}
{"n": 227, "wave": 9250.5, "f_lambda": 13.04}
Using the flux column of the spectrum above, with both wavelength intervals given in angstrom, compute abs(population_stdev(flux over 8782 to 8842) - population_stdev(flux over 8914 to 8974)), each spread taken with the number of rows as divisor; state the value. 0.54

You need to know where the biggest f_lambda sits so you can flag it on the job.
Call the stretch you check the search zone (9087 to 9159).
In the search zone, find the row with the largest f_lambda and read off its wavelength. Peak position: 9098.0 angstrom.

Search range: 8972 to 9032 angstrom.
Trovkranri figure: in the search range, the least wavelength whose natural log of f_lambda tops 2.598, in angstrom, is 8973.0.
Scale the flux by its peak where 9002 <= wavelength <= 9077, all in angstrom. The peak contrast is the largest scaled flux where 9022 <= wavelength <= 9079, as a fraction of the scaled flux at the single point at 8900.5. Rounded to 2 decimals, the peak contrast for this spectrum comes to 1.00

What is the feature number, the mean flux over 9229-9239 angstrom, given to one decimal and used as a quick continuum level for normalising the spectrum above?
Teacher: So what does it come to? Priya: 12.9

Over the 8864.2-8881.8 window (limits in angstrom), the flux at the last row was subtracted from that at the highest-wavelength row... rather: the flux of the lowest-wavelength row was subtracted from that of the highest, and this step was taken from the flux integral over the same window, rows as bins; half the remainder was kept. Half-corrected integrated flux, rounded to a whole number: 121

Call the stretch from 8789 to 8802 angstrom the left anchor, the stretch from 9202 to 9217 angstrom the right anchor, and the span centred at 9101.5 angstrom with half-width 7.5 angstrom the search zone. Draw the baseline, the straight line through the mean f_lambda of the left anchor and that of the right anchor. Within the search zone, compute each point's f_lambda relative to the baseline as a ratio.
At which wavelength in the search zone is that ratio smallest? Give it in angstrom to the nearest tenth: 9100.5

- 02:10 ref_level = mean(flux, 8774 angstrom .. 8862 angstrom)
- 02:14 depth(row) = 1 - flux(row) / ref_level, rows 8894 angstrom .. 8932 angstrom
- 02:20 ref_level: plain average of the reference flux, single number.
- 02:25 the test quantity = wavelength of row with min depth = 8908.0 angstrom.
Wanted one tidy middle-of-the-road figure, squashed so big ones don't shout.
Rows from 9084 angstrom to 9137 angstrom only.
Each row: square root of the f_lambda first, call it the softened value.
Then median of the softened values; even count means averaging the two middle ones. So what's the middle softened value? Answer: 3.688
